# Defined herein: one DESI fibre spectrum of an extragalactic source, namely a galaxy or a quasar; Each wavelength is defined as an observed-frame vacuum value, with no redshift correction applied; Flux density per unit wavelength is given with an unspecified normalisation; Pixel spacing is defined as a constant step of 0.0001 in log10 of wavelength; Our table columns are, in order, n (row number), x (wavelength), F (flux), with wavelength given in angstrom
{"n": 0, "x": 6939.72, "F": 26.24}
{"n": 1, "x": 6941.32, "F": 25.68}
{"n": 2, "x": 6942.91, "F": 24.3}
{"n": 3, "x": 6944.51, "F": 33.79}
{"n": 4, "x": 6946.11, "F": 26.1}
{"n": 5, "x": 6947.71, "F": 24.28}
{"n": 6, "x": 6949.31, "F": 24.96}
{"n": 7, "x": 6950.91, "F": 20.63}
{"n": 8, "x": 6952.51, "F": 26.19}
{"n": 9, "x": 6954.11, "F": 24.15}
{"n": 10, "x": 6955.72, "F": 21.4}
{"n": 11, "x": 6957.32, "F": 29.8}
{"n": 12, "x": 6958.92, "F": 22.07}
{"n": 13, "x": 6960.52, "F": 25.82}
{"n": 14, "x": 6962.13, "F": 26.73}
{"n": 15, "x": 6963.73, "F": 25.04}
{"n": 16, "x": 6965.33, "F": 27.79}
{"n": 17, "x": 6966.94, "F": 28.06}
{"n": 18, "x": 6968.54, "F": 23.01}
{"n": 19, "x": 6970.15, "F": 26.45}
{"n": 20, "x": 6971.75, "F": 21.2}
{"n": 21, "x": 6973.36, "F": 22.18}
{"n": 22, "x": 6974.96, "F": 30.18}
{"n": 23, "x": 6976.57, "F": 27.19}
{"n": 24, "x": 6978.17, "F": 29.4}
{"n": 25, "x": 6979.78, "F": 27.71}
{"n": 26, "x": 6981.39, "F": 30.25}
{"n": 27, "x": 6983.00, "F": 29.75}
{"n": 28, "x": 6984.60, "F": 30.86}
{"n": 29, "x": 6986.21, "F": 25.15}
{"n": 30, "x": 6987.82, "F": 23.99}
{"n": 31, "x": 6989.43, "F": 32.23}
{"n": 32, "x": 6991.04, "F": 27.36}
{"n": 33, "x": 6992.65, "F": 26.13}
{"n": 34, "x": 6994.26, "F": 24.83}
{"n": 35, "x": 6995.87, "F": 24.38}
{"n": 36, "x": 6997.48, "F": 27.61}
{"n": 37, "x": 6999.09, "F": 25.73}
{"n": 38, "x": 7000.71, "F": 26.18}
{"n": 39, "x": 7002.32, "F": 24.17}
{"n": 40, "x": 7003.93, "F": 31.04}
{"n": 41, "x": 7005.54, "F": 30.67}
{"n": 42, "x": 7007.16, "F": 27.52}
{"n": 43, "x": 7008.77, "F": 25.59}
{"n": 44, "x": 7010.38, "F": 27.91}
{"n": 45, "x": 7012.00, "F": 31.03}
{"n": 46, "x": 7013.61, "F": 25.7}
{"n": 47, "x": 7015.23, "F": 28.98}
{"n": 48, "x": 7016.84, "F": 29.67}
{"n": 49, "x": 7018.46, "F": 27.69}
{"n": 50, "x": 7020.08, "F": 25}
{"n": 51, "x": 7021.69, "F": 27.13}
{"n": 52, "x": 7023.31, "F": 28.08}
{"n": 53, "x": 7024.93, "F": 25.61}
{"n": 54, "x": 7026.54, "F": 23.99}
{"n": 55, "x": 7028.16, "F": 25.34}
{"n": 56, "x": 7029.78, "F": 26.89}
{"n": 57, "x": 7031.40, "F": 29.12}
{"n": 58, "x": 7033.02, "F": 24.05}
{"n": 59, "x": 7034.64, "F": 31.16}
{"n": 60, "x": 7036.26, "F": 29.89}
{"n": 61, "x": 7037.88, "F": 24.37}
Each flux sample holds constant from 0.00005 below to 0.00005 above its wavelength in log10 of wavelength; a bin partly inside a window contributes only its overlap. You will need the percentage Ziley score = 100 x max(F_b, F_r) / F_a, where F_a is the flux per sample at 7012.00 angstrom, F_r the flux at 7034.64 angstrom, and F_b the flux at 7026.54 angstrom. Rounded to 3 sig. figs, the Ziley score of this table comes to 100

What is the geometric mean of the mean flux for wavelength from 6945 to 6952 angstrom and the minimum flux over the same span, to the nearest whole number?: 22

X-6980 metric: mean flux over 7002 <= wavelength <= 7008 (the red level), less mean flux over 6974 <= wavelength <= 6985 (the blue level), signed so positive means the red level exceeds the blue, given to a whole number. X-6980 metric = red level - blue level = -1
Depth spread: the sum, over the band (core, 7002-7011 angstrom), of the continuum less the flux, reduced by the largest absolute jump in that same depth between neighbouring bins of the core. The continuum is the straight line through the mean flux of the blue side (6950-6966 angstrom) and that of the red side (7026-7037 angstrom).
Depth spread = -15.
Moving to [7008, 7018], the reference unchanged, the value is -14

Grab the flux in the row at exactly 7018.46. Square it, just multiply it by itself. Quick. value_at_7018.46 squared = 767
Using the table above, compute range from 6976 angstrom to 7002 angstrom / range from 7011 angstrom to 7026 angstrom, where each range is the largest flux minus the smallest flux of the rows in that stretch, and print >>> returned 1.37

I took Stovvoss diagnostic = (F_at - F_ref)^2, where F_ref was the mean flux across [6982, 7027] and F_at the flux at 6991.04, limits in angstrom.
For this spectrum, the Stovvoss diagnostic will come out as 0.0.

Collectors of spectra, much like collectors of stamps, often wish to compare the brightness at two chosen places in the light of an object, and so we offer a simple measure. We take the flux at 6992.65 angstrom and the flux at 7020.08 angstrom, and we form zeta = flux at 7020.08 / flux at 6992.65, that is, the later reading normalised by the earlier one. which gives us 0.96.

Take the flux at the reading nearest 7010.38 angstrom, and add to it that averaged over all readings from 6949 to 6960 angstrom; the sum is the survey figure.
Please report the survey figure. 52.1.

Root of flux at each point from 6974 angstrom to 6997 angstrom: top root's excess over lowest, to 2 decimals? 0.78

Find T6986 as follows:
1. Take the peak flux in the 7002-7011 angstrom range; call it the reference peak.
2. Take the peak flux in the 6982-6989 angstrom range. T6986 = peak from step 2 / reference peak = 0.99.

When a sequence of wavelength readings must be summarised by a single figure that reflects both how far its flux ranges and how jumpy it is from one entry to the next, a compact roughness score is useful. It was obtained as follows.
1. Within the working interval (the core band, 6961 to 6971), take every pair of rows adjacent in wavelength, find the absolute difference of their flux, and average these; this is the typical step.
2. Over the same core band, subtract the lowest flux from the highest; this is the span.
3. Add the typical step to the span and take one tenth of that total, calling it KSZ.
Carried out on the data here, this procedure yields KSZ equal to 0.77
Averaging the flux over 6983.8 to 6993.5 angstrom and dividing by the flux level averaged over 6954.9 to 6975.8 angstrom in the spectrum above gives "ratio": 1.09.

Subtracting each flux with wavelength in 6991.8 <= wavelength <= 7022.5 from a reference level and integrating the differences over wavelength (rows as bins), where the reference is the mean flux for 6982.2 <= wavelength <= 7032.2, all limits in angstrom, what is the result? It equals 2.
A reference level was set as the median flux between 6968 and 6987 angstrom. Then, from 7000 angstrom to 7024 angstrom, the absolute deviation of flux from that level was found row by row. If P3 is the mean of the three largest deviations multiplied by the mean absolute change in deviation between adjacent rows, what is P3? 5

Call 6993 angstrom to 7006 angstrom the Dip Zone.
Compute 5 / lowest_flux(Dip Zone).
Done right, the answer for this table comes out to 0.207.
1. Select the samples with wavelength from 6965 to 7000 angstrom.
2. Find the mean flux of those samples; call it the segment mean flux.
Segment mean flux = 26.9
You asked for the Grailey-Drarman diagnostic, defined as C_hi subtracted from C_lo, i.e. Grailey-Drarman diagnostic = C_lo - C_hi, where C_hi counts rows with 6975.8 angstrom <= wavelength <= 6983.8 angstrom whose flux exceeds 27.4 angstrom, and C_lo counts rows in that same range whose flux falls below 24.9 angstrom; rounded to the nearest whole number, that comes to -4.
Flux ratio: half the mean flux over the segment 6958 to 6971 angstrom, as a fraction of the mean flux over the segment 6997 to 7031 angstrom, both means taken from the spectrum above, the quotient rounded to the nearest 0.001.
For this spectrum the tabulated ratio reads 0.471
